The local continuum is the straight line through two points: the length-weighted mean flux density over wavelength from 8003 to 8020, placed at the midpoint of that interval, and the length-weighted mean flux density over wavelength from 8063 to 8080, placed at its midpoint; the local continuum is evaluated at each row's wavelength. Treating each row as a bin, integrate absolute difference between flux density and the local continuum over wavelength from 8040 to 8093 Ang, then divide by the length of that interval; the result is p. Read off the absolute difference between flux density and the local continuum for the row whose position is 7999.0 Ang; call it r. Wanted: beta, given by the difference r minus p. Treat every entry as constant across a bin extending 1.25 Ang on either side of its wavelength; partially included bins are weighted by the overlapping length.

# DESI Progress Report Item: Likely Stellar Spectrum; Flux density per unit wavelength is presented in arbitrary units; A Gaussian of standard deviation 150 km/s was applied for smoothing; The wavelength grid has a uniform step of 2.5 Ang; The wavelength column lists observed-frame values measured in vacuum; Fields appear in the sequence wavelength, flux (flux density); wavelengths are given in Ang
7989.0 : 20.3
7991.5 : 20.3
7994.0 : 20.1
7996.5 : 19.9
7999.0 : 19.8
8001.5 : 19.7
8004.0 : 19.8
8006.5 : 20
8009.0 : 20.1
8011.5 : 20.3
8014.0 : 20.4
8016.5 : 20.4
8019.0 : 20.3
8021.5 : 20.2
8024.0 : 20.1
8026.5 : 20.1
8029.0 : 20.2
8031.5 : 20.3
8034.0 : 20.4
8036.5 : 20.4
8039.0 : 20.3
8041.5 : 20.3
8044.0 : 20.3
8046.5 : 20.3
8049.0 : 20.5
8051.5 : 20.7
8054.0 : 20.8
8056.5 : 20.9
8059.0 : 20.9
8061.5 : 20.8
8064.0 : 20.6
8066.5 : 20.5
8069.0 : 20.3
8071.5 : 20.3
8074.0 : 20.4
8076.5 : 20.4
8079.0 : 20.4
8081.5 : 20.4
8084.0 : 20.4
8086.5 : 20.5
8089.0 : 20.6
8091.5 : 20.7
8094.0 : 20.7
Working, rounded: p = 0.17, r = 0.34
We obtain 0.17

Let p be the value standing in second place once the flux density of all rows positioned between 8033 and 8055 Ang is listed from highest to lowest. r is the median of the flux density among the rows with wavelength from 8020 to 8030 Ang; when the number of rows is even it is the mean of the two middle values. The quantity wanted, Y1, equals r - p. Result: -0.55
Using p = 20.7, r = 20.15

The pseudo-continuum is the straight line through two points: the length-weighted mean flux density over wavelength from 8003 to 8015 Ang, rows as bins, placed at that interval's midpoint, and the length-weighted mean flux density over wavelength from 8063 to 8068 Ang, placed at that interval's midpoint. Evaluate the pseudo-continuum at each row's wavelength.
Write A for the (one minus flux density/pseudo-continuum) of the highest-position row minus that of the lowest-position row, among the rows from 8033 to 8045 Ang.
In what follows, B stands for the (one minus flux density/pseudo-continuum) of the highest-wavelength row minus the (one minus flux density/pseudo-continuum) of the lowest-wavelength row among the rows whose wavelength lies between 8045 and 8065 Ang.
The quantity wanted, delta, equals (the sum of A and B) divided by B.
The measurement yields 0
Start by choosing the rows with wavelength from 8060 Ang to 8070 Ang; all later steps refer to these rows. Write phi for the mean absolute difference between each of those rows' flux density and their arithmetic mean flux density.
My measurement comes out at 0.15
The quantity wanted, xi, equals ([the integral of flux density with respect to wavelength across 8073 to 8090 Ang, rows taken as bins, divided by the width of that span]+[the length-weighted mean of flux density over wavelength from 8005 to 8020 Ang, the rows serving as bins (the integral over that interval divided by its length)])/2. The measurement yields 20.34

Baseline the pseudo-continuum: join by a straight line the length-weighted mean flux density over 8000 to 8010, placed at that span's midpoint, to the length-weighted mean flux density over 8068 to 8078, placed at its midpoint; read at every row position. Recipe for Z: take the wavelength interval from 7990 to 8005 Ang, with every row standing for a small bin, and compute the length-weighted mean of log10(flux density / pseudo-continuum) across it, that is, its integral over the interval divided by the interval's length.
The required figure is 0.002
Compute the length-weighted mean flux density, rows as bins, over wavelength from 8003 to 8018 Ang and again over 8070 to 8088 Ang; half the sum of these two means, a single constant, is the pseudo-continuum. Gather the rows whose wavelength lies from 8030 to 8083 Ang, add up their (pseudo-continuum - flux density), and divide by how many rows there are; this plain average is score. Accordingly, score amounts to -0.20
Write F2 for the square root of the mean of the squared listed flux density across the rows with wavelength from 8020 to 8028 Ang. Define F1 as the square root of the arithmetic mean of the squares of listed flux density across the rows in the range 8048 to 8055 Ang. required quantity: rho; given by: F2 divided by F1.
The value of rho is 0.97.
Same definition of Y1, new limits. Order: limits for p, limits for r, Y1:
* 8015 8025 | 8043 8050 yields 0.00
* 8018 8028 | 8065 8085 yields 0.20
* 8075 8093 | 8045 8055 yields 0.00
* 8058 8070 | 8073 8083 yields -0.40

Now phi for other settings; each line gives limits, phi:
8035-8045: 0.04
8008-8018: 0.10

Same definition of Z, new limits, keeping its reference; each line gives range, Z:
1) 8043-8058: 0.008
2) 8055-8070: 0.008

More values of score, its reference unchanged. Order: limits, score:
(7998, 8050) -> 0.09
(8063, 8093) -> -0.17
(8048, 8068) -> -0.42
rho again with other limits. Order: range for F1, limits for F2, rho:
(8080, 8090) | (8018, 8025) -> 0.99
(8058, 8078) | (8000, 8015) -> 0.98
